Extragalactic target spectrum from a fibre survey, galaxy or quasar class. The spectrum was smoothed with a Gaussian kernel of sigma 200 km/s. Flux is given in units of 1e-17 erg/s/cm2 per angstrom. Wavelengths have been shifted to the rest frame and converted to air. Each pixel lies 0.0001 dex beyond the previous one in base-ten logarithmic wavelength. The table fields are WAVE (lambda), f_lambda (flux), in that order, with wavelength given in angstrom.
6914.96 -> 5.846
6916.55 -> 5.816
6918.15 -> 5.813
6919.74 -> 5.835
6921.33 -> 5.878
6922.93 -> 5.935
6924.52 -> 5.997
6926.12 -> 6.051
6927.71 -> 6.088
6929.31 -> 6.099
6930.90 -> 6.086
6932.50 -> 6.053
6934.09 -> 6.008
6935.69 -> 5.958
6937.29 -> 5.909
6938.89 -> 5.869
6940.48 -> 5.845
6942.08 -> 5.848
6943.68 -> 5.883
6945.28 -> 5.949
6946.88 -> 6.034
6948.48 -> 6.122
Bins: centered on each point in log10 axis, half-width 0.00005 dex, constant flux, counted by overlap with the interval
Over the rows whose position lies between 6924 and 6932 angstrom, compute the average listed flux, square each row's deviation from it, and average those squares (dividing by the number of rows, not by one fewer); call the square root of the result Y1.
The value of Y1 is 0.037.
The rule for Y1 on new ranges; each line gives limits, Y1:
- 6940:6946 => 0.042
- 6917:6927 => 0.085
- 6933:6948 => 0.065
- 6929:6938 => 0.068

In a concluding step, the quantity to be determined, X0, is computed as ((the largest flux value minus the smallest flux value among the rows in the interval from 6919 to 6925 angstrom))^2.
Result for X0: 0.026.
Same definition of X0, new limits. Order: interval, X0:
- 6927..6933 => 0.002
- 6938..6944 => 0.001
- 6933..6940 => 0.019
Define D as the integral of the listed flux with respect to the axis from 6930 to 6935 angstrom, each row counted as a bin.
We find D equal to 30.3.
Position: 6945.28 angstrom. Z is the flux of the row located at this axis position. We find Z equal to 5.949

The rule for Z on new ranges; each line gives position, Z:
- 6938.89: 5.869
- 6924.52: 5.997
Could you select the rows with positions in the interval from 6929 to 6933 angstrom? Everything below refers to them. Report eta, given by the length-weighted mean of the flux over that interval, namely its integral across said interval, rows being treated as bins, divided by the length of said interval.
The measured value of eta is 6.08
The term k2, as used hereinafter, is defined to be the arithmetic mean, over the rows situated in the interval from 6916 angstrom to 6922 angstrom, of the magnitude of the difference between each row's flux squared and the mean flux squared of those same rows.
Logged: 0.2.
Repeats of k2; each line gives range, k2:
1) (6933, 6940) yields 0.6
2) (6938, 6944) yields 0.2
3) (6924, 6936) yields 0.5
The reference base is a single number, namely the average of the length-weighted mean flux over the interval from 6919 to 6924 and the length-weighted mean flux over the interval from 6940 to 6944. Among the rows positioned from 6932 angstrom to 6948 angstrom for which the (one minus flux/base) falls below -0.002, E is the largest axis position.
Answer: 6946.88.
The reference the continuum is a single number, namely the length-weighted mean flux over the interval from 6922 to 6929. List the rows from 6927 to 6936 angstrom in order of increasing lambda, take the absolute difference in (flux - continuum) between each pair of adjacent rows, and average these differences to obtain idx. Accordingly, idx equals 0.030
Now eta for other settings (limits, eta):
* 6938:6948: 5.91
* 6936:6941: 5.89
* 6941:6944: 5.85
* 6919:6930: 5.98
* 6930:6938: 6.01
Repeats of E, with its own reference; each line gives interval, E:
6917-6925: 6924.52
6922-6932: 6930.90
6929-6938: 6937.29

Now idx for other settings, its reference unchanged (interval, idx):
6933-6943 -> 0.033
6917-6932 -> 0.037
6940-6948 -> 0.047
